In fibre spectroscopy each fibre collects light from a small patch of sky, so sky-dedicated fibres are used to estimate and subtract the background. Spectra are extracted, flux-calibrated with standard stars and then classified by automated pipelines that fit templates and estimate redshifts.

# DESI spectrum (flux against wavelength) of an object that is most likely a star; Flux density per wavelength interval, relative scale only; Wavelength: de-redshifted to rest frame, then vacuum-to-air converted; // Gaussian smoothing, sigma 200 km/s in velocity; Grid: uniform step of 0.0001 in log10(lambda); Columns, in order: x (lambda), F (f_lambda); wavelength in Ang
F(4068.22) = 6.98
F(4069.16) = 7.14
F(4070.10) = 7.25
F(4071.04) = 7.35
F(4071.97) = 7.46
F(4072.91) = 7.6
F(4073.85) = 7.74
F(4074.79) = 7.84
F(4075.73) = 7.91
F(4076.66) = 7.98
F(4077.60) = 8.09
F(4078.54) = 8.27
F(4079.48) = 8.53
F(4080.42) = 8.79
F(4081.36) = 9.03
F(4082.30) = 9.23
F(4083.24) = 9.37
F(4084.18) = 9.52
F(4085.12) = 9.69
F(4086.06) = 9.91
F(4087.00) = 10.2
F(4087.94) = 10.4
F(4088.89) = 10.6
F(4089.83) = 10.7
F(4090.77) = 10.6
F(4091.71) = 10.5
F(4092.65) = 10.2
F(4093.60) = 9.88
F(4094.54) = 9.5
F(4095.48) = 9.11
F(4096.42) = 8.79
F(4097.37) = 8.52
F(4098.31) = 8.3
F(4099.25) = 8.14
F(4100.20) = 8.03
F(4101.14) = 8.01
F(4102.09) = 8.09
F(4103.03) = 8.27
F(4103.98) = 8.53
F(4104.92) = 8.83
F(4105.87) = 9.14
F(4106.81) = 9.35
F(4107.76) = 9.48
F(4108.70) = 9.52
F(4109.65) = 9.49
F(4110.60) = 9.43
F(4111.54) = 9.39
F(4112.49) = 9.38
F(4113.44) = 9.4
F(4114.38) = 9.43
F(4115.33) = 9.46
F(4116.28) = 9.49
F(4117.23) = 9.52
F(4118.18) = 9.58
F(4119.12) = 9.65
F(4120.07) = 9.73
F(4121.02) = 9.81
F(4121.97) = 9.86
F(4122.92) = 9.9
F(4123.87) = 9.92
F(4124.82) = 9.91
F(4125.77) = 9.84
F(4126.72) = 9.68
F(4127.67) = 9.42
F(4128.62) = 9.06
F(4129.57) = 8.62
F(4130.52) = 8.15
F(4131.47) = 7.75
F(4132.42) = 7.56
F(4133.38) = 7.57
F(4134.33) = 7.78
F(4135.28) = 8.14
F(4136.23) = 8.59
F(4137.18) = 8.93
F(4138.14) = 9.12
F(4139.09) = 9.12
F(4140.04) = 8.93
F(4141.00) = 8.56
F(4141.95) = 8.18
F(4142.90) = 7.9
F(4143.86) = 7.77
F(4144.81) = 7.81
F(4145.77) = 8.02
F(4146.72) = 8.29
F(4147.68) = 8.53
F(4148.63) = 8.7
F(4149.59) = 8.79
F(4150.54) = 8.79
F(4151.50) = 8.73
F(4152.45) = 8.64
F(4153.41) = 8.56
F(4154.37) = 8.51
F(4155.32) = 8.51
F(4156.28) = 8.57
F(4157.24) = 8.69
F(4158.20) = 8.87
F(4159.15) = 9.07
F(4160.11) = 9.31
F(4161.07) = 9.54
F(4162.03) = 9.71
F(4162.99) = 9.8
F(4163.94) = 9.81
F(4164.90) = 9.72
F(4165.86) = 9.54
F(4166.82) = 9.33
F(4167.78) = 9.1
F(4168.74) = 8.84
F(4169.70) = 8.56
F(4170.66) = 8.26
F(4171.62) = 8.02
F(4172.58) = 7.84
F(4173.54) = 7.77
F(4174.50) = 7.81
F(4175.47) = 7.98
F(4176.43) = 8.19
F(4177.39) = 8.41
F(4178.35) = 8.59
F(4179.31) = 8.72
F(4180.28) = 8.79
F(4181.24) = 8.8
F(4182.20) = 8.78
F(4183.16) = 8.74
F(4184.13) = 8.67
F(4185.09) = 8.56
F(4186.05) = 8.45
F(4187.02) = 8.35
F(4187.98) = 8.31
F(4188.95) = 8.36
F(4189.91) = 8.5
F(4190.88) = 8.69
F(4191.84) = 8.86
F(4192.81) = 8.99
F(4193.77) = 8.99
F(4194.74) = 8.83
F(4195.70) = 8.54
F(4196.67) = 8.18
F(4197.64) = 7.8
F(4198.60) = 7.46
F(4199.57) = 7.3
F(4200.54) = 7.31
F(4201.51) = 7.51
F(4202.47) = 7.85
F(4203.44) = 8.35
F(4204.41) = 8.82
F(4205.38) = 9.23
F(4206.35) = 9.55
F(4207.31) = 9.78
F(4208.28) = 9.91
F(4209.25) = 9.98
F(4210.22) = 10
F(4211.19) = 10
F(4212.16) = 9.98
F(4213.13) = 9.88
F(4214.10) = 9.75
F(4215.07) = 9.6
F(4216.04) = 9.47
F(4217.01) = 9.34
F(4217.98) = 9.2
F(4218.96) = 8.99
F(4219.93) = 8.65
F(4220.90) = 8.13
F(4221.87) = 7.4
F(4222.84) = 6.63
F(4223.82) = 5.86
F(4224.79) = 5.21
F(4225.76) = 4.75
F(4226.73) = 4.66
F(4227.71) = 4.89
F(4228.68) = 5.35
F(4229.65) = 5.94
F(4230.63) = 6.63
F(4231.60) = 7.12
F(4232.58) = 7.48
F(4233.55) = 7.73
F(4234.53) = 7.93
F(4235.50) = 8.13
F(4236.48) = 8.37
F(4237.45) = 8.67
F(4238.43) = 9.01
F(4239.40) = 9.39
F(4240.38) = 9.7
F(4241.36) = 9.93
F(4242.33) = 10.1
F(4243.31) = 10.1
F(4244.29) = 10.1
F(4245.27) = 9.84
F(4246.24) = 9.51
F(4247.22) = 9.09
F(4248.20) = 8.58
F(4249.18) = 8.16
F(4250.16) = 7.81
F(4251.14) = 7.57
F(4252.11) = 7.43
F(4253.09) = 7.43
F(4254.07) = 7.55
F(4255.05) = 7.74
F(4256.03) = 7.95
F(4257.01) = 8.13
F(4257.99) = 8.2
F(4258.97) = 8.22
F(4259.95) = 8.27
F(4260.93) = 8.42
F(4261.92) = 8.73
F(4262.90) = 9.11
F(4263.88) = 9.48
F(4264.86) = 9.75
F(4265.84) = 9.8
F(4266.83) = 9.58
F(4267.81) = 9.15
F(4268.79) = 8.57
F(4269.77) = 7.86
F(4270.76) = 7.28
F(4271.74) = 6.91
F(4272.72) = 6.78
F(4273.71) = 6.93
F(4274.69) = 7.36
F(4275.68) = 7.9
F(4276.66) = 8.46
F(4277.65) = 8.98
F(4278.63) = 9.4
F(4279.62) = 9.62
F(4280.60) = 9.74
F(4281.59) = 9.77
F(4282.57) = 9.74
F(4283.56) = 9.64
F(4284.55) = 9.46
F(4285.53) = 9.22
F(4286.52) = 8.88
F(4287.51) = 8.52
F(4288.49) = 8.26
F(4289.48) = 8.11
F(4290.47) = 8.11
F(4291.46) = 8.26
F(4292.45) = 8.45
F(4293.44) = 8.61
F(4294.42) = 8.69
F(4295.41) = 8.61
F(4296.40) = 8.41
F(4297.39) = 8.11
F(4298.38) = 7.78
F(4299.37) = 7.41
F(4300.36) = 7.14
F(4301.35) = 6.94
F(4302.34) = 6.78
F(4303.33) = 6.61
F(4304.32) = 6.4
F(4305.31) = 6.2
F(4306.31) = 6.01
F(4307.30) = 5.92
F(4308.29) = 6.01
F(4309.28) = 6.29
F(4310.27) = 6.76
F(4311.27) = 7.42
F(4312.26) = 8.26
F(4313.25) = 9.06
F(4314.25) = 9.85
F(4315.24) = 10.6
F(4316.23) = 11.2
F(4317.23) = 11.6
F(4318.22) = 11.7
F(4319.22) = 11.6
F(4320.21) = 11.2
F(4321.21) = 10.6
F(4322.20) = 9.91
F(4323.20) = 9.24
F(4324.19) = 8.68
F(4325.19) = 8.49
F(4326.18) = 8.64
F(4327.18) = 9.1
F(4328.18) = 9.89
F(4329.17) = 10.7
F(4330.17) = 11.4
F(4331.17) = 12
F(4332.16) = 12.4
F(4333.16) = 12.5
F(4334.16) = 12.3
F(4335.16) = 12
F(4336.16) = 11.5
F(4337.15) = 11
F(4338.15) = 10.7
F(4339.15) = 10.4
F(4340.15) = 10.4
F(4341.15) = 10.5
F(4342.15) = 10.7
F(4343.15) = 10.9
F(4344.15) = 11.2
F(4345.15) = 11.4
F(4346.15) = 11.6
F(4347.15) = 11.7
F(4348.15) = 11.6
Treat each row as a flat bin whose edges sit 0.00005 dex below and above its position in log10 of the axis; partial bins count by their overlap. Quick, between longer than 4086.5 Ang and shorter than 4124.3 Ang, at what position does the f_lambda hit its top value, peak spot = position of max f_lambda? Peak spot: 4089.83 Ang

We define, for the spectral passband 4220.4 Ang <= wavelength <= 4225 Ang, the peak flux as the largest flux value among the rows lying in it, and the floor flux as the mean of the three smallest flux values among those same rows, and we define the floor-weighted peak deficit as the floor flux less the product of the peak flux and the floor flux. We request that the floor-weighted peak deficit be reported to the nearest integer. -42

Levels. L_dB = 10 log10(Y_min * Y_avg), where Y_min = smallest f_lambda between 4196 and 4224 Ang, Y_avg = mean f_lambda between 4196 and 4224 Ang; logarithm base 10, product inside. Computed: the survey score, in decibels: 17.1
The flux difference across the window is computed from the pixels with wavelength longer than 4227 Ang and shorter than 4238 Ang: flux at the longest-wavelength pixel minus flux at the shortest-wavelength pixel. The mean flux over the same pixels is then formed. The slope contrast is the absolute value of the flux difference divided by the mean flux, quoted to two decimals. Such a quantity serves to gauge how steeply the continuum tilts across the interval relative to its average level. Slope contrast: 0.53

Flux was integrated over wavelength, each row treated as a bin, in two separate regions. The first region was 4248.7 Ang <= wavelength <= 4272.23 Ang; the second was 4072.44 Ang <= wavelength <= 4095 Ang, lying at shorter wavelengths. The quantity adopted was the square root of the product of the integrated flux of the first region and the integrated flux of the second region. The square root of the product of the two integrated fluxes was 202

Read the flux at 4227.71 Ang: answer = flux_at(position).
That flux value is 4.89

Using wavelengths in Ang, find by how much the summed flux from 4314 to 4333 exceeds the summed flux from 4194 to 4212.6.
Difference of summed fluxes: 32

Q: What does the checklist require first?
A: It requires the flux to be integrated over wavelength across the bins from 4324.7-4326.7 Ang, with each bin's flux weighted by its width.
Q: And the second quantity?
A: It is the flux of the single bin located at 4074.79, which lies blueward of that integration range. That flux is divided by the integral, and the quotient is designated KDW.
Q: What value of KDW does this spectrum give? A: 0.46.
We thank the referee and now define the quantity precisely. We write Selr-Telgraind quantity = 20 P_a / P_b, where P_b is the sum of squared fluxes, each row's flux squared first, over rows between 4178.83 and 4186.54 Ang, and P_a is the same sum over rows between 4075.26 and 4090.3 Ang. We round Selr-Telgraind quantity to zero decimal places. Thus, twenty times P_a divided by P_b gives 46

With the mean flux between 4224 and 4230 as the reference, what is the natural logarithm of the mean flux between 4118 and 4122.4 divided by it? 0.64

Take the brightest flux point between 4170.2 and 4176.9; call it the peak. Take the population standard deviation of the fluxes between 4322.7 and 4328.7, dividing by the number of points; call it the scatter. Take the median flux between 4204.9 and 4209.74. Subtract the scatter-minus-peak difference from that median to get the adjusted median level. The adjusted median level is 17.6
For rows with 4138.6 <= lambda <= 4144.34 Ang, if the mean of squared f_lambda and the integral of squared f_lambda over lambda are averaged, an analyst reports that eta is 239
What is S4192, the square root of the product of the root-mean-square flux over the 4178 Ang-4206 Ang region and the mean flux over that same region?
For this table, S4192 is 8.4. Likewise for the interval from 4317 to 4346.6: 10.8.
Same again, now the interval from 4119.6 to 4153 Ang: 8.8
